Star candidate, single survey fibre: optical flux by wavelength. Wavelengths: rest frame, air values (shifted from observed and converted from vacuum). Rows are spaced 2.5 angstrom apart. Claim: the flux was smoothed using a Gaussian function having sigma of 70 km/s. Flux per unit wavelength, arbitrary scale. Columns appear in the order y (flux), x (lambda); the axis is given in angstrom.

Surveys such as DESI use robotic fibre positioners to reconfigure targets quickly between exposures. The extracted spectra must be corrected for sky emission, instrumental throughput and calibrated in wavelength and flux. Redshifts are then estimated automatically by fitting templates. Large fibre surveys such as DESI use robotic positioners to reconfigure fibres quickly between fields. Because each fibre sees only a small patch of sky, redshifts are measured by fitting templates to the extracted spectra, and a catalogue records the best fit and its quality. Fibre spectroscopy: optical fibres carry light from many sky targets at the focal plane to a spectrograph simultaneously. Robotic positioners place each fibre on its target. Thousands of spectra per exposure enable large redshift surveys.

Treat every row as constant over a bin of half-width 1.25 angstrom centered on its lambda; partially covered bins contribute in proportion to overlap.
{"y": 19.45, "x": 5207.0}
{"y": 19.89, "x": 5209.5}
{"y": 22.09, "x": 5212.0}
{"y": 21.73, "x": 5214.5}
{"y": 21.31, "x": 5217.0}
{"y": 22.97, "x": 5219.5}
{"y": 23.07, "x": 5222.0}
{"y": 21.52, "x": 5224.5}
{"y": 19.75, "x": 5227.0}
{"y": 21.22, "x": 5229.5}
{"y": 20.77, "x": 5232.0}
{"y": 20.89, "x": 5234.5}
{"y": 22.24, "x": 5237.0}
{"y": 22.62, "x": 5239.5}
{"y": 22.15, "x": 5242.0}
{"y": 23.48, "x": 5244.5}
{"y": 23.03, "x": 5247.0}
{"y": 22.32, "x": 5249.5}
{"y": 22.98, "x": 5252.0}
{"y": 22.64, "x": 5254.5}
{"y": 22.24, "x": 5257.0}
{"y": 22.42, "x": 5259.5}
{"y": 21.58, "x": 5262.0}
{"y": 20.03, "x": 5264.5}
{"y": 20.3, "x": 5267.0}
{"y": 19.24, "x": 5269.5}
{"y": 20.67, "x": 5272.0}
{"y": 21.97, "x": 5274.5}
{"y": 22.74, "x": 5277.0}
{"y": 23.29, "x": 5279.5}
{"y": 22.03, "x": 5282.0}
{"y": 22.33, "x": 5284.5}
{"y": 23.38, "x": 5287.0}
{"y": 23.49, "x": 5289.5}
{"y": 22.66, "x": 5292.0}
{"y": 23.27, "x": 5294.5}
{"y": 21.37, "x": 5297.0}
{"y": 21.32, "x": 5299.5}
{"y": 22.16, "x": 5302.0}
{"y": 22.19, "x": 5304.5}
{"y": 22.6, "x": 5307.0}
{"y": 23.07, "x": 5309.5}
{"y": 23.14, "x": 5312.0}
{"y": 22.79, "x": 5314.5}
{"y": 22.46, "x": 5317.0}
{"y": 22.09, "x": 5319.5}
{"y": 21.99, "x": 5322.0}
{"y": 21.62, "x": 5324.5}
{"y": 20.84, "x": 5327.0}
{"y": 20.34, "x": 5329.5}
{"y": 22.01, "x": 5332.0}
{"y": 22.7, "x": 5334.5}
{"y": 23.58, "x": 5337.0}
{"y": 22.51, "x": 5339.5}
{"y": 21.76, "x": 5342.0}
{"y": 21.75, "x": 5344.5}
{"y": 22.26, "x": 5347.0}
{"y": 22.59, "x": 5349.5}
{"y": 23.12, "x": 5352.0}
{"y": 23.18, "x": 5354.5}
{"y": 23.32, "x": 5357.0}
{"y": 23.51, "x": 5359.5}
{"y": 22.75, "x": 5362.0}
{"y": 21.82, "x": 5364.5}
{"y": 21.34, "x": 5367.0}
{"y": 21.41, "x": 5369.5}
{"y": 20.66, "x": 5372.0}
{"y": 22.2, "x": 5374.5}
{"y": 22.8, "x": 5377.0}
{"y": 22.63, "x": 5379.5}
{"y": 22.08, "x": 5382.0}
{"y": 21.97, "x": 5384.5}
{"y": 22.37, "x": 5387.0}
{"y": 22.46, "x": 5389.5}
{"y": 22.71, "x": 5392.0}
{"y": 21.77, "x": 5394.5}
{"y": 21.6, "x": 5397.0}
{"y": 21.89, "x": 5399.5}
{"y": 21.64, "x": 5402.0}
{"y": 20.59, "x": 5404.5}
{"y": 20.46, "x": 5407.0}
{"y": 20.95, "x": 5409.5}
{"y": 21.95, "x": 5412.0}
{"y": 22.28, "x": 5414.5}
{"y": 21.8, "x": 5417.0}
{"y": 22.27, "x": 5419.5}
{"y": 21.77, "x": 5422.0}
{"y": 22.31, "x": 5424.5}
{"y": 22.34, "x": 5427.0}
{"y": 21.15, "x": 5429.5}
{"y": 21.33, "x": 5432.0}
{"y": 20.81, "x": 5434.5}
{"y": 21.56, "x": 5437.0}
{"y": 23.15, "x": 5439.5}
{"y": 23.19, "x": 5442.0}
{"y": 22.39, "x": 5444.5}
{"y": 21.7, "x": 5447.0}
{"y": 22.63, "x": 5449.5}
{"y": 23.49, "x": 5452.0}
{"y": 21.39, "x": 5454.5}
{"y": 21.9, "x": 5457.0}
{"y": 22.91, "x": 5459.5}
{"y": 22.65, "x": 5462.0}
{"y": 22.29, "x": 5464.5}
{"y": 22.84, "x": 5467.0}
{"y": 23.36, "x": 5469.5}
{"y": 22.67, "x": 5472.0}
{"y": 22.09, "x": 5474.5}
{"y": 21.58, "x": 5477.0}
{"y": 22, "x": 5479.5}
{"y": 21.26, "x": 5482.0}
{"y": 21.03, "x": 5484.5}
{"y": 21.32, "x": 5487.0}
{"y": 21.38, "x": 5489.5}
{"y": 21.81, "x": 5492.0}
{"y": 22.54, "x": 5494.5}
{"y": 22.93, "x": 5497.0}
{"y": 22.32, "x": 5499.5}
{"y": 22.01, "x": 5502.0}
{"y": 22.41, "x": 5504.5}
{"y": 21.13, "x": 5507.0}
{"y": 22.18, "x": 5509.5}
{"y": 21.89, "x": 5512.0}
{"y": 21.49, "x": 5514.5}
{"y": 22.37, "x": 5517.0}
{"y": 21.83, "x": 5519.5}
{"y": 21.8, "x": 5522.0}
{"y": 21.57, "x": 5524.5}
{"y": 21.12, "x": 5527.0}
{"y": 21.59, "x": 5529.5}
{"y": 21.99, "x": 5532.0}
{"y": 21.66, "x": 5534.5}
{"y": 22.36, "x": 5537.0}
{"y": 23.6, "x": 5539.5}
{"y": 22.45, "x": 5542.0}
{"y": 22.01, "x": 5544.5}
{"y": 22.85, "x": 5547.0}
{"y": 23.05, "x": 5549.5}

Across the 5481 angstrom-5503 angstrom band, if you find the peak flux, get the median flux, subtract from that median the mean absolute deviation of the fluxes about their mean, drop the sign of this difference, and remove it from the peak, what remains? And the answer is 1.66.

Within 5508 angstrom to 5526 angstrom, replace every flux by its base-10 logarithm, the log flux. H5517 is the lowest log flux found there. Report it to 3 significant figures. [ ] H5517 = 1.33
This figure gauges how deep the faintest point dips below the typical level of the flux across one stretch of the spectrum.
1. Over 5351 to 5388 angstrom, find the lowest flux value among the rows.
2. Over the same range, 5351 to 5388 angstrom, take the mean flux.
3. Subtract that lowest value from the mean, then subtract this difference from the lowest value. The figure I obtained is 18.98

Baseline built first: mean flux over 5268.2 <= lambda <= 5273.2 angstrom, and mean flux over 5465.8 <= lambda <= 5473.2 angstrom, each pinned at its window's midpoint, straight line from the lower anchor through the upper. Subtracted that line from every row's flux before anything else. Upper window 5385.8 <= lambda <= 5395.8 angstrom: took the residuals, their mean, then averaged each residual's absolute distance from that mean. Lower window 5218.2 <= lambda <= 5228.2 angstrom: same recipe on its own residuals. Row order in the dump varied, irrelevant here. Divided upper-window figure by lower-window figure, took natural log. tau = -1.4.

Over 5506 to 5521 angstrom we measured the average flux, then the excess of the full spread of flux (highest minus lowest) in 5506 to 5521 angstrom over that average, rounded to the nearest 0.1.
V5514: -20.6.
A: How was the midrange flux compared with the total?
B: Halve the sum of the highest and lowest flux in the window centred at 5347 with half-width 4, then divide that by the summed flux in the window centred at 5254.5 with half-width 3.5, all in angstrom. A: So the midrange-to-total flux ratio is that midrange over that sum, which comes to 0.327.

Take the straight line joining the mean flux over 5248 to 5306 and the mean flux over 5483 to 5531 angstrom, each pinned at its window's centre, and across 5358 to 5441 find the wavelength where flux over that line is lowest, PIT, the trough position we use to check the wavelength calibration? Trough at 5407.0 angstrom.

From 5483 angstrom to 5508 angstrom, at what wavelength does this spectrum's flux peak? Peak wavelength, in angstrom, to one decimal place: 5497.0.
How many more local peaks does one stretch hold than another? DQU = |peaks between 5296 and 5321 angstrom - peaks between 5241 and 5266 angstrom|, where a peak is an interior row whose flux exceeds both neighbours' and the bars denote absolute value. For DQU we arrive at 2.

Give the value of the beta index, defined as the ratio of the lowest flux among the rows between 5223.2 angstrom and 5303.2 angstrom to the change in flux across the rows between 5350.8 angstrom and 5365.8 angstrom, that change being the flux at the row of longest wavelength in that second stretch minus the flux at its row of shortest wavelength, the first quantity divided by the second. -15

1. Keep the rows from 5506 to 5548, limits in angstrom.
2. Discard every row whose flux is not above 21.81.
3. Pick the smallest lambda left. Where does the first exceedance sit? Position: 5509.5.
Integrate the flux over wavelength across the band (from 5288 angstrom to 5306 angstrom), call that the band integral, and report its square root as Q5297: 20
